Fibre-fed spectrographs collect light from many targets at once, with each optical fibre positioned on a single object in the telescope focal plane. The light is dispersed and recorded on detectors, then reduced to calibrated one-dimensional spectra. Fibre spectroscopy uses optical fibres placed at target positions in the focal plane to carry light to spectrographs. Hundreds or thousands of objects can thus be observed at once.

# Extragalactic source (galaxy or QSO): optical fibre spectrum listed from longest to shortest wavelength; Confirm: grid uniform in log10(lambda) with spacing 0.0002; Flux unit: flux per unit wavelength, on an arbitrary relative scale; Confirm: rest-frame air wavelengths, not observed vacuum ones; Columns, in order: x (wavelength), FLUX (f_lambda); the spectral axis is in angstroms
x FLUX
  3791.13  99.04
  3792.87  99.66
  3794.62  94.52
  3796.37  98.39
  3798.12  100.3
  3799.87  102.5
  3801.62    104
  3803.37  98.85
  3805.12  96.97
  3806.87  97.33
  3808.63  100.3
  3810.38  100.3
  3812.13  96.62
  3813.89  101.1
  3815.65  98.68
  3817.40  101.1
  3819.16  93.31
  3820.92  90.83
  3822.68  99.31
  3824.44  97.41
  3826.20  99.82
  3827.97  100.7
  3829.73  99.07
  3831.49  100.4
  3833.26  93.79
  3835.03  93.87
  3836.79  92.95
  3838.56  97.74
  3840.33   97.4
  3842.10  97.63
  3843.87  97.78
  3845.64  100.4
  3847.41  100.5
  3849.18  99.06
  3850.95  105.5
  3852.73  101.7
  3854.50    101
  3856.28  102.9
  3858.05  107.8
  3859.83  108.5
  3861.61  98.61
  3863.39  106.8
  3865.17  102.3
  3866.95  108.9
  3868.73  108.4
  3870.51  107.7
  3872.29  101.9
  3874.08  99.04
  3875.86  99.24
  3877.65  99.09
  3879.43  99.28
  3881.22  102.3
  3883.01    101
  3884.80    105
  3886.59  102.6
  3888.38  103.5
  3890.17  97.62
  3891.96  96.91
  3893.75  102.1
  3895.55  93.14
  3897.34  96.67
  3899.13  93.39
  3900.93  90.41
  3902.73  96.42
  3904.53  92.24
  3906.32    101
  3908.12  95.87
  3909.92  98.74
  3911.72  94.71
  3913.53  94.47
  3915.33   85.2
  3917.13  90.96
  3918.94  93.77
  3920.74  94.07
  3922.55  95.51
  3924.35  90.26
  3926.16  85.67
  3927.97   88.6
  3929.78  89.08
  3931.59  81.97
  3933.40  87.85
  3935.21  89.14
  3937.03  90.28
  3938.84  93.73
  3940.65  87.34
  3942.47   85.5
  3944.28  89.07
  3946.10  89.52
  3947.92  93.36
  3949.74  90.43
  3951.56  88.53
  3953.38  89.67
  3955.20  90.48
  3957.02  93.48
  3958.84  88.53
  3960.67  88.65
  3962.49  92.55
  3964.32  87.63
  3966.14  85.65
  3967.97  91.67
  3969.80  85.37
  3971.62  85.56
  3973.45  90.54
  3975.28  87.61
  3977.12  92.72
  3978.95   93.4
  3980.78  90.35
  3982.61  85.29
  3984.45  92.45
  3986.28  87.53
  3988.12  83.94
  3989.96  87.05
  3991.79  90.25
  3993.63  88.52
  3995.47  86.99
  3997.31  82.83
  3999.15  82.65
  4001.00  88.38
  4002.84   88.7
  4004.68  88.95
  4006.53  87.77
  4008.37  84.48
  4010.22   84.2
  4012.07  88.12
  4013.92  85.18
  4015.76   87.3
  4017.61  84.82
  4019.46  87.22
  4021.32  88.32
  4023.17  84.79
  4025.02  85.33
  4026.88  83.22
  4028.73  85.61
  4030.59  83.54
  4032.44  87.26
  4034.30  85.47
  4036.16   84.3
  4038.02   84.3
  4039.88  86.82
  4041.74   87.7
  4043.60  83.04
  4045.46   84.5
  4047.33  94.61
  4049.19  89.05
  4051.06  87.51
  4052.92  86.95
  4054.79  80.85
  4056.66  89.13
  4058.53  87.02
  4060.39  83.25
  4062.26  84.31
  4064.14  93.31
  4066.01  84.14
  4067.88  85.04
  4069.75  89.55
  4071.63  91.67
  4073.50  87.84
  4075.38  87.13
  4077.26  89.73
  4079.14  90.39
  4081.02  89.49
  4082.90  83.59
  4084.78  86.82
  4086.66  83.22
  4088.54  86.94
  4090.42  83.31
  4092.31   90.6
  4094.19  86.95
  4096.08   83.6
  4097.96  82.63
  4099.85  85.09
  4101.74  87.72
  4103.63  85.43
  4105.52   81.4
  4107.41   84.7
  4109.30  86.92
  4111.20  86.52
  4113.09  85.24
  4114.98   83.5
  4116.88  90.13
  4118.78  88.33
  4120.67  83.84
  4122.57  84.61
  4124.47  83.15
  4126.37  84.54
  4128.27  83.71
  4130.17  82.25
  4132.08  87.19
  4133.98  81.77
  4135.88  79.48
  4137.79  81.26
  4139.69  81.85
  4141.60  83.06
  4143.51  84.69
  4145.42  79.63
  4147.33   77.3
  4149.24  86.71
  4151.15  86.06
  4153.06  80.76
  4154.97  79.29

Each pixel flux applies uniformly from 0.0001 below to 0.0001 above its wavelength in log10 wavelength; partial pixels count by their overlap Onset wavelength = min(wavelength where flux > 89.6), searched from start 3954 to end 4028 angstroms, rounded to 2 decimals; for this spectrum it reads 3955.20 angstroms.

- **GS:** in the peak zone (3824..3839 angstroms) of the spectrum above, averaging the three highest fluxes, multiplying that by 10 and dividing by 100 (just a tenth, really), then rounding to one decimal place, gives 10.0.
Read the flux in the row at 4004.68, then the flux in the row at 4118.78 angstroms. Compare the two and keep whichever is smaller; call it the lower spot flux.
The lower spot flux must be 88.3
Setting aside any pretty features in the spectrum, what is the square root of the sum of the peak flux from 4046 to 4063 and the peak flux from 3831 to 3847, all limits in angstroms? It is 14.0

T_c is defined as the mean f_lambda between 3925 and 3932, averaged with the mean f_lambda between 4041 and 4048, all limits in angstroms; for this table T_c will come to 87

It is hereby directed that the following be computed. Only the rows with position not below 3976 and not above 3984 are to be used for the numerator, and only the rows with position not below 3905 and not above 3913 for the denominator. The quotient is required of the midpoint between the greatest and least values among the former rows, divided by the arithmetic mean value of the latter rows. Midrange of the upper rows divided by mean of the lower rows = 0.92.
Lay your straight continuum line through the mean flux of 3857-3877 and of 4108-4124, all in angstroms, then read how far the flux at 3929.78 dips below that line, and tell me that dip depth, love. 11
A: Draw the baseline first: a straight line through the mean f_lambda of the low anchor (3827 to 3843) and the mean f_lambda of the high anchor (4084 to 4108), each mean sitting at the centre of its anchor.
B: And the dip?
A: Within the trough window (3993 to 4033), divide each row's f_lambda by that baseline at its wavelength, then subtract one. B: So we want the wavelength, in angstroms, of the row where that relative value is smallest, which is 3999.15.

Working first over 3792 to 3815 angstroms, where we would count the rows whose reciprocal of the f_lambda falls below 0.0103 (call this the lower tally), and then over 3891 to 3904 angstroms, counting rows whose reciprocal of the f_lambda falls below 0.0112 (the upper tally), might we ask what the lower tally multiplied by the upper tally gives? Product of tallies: 70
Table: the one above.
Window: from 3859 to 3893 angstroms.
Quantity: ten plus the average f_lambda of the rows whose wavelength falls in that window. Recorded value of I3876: 113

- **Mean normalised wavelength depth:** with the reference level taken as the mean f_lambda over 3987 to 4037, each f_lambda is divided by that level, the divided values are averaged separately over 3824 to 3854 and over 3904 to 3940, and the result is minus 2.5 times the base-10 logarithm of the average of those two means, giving -0.11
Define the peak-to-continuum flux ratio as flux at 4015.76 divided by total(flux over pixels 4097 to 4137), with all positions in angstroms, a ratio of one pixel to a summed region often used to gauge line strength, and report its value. 0.0491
